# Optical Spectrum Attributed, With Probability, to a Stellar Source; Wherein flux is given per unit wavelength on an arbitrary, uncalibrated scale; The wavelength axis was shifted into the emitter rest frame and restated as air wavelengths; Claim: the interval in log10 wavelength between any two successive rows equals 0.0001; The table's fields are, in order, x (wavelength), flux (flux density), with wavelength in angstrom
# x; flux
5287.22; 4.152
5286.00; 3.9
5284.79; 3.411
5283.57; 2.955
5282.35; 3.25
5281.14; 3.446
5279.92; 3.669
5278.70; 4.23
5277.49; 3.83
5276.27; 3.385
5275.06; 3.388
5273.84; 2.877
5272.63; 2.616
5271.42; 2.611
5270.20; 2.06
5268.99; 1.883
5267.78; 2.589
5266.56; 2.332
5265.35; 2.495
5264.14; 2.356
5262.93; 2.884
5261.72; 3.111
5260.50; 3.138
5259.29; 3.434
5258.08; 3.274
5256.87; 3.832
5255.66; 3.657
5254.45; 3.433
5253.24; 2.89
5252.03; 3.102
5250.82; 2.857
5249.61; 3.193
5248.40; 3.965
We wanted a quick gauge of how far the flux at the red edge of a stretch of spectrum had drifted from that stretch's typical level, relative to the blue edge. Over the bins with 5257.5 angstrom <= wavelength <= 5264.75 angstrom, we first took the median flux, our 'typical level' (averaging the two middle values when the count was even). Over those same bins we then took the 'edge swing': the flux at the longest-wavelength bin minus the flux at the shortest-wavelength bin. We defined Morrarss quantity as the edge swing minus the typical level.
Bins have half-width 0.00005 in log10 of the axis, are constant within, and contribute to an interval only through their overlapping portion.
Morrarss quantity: -4.0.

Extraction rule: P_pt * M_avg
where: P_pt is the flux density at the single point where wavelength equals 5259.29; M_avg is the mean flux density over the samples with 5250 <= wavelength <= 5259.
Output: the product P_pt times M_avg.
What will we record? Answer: 11.3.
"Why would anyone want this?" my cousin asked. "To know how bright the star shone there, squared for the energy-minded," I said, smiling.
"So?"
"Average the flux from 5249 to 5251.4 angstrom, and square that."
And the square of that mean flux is 9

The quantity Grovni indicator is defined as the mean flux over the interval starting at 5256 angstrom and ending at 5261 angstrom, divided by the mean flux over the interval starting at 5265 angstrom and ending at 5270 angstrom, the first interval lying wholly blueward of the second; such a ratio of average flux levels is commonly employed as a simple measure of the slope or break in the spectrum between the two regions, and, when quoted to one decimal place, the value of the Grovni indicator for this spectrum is 1.5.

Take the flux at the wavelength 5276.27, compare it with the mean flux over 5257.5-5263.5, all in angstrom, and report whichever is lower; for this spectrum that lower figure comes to 3.17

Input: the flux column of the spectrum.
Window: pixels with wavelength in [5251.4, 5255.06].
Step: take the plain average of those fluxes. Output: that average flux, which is 3.14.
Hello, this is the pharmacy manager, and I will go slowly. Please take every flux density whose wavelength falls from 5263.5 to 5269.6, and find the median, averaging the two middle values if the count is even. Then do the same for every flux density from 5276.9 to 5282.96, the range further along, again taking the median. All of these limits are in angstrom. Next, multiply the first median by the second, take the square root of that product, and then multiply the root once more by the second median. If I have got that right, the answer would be 10.8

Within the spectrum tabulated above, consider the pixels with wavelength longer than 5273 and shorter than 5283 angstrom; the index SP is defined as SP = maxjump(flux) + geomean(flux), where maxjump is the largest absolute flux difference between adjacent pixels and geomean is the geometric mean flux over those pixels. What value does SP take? 4.05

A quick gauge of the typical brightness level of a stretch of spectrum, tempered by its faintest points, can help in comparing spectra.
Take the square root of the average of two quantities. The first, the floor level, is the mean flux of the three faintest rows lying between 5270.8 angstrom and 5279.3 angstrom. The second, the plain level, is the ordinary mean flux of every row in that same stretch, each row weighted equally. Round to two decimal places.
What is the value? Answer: 1.73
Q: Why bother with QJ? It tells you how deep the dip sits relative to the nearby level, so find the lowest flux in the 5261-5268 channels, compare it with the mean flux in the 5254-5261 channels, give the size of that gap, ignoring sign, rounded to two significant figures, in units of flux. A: 1.1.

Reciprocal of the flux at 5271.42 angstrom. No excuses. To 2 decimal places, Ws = 0.38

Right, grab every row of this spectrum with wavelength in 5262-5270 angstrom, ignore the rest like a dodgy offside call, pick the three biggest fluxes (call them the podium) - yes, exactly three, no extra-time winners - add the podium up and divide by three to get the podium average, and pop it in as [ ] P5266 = 2.66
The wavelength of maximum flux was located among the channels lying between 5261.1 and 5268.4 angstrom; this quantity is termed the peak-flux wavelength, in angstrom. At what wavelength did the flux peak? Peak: 5261.72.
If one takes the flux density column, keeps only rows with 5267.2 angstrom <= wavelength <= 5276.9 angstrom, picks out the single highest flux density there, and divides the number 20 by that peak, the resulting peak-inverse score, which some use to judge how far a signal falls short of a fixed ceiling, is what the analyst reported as 5.9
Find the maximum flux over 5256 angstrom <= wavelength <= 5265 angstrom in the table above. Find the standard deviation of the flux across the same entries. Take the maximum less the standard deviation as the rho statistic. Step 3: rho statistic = 3.4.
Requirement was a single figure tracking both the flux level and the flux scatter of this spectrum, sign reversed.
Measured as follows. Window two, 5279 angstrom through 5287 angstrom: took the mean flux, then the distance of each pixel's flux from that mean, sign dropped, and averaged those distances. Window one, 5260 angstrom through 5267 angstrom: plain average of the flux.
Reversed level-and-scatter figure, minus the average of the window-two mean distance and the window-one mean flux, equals -1.5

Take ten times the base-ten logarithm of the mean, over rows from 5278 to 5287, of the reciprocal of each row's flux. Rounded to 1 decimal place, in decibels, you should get -5.5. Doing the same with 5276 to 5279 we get -5.8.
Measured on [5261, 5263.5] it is -4.8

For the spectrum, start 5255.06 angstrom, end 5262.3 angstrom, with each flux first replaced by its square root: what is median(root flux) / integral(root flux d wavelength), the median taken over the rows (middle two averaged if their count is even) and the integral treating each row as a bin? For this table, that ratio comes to 0.137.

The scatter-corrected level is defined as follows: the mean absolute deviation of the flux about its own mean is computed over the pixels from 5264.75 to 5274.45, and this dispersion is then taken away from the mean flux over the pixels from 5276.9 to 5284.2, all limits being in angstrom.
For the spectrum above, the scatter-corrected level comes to 3.3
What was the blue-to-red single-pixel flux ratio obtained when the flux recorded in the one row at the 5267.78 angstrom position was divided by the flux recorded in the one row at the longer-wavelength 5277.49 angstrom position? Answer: 0.68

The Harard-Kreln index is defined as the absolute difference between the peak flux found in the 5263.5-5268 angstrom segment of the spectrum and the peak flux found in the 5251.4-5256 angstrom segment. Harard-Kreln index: 1.1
